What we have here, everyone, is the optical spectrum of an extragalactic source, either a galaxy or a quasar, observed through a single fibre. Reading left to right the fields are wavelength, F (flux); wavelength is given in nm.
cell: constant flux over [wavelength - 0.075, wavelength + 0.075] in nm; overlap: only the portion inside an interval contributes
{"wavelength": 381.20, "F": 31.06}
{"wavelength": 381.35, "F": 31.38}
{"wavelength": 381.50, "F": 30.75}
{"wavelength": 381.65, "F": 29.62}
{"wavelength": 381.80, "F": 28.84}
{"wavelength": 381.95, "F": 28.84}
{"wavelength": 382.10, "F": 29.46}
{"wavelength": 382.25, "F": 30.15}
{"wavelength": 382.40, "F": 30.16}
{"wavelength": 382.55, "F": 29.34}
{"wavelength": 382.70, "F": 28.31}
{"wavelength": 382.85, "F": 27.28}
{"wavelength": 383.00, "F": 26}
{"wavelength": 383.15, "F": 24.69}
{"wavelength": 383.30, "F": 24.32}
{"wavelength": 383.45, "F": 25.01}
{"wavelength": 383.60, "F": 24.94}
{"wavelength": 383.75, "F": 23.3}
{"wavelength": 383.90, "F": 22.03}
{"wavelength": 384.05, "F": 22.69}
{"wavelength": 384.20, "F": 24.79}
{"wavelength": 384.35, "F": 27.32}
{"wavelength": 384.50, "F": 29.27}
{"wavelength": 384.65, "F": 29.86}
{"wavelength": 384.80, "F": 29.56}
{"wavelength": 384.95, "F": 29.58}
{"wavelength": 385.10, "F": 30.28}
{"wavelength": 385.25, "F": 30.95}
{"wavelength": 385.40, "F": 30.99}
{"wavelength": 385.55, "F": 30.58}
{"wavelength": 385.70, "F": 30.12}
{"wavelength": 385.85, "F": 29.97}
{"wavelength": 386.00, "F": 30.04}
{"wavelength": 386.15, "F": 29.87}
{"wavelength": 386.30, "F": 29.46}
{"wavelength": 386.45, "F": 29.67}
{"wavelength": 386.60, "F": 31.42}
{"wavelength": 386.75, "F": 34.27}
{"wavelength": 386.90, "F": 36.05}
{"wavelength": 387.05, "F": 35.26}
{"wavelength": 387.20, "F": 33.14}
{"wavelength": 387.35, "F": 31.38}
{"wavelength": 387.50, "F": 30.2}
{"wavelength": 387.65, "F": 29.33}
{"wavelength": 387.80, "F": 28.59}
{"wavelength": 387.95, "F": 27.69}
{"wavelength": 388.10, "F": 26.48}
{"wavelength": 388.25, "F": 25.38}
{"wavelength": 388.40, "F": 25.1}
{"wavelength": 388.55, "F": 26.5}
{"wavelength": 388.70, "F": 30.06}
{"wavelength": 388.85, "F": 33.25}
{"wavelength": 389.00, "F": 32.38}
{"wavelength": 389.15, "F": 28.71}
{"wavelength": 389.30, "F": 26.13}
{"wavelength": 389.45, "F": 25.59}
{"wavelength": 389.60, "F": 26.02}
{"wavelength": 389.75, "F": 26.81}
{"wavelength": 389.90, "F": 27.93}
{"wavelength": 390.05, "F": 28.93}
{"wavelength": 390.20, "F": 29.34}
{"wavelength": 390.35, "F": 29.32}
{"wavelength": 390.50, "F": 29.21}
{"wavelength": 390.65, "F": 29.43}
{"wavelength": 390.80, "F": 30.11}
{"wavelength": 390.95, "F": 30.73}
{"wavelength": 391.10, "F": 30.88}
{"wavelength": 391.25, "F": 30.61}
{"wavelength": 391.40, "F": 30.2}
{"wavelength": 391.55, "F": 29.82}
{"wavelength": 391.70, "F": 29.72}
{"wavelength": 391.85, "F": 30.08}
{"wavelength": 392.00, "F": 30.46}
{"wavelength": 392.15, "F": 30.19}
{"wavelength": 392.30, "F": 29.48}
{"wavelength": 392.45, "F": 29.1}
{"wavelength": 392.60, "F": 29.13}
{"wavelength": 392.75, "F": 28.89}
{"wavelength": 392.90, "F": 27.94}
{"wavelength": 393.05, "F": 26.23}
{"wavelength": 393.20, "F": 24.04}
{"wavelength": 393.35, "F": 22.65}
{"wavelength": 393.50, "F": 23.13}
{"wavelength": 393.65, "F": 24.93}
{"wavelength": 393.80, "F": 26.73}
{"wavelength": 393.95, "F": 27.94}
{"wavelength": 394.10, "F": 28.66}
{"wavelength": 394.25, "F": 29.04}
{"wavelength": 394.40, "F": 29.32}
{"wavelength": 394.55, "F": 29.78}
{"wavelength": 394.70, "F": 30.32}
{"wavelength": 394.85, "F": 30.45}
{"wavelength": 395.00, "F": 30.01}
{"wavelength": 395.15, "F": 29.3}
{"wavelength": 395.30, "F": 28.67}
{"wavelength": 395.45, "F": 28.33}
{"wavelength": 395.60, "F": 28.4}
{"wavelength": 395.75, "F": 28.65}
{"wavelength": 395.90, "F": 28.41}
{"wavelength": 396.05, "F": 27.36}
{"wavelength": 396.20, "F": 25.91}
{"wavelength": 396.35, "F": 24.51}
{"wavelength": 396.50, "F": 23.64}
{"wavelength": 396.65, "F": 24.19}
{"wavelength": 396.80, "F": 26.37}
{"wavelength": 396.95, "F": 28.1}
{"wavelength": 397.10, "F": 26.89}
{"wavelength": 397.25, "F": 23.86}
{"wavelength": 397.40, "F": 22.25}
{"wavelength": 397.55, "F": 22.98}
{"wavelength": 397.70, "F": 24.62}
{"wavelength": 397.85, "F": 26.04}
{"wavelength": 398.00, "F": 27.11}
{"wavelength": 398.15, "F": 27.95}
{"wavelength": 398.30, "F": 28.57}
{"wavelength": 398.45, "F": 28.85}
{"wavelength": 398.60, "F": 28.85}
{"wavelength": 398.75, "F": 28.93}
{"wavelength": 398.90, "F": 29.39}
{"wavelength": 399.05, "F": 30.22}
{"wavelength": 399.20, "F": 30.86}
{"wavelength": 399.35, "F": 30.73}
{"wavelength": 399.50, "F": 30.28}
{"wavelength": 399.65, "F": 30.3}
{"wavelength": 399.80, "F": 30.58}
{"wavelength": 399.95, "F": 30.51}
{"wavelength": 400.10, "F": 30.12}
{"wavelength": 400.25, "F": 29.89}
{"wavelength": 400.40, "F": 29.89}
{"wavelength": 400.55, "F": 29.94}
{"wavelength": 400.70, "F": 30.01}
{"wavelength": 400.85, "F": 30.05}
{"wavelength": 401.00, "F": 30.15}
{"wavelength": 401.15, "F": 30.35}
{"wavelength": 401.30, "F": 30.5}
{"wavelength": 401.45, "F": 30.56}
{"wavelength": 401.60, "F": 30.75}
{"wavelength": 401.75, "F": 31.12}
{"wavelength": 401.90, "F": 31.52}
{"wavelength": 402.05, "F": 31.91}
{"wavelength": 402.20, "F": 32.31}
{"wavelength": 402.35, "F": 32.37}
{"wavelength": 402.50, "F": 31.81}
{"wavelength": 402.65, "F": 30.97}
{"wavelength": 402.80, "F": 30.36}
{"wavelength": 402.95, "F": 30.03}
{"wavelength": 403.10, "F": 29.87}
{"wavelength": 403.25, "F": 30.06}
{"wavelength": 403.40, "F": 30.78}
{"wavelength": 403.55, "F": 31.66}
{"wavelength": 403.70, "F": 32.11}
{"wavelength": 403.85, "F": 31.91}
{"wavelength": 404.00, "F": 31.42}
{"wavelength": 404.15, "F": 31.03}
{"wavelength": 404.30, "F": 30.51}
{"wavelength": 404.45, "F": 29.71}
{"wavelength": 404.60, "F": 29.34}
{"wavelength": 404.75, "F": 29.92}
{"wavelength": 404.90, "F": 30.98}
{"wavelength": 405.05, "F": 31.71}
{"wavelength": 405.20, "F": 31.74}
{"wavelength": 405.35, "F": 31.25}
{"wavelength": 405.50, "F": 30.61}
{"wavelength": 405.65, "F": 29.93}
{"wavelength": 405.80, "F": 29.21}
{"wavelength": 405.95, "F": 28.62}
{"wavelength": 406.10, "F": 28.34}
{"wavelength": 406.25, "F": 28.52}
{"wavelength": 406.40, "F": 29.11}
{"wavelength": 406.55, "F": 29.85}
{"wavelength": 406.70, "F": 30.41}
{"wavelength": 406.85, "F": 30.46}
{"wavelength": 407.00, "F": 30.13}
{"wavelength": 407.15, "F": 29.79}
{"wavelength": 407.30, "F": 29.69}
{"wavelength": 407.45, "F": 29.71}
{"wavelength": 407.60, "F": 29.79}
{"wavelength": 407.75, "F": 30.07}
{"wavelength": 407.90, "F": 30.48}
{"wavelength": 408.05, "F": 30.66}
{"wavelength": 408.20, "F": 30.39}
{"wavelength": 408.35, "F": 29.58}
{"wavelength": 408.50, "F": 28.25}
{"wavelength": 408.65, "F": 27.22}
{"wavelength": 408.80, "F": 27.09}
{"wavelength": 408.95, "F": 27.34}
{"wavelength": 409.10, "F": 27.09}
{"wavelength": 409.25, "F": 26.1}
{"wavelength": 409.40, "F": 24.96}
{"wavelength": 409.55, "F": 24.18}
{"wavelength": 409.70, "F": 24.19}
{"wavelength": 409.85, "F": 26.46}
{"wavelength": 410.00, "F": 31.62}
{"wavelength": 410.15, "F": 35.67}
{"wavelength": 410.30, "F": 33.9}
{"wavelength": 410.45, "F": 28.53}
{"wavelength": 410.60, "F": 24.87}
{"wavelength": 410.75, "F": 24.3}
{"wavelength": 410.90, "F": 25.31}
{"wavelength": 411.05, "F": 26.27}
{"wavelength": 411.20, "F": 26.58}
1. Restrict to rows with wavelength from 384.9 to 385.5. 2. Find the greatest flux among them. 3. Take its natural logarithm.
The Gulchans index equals 3.434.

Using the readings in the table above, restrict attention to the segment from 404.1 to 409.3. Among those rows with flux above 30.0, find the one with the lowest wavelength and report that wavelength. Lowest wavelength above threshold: 404.15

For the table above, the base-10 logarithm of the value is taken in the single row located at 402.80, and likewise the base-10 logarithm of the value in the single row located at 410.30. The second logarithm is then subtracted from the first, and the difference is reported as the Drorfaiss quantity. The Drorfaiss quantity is -0.048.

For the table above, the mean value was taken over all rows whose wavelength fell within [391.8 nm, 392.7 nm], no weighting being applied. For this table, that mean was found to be 29.7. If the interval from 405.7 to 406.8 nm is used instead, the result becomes 29.2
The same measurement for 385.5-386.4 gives 30.0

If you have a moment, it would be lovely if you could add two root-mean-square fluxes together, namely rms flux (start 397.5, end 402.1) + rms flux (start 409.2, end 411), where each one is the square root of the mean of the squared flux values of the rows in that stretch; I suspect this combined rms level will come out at 57.3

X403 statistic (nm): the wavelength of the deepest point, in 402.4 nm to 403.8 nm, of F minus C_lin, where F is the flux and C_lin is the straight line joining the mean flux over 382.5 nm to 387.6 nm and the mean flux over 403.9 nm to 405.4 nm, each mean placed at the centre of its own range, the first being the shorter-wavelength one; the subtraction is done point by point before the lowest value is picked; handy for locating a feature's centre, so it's 403.10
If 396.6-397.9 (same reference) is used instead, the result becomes 397.40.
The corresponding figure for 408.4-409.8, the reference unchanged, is 409.70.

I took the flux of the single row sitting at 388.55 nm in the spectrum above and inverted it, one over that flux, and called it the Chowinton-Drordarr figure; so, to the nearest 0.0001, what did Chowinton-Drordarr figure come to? 0.0377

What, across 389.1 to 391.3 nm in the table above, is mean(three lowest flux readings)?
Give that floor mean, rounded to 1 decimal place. 25.9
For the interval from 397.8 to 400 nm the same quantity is 27.0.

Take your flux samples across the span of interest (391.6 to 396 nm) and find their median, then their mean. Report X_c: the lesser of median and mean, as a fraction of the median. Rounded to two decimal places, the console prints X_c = 0.98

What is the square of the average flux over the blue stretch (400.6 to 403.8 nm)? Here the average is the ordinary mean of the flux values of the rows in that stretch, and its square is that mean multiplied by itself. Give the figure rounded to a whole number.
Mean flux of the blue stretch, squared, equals 956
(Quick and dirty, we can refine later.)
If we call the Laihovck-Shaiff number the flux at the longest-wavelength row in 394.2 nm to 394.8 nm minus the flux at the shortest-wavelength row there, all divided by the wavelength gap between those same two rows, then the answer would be 2.8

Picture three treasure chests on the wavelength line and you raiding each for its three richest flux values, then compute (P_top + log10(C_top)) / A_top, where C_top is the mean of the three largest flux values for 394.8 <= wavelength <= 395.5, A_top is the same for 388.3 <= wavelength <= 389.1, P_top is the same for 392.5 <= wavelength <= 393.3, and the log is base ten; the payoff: 0.94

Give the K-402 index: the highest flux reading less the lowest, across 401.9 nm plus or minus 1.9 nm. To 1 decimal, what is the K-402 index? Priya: 2.5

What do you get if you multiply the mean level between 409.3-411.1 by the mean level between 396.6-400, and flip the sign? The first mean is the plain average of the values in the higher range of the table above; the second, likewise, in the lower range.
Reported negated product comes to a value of -764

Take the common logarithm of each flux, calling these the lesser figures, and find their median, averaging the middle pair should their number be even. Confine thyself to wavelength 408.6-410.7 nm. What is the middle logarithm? 1.43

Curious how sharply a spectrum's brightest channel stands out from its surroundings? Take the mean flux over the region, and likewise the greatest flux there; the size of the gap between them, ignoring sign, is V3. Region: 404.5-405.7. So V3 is 1.1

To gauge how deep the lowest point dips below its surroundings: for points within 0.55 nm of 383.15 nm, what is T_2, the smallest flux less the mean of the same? -1.5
